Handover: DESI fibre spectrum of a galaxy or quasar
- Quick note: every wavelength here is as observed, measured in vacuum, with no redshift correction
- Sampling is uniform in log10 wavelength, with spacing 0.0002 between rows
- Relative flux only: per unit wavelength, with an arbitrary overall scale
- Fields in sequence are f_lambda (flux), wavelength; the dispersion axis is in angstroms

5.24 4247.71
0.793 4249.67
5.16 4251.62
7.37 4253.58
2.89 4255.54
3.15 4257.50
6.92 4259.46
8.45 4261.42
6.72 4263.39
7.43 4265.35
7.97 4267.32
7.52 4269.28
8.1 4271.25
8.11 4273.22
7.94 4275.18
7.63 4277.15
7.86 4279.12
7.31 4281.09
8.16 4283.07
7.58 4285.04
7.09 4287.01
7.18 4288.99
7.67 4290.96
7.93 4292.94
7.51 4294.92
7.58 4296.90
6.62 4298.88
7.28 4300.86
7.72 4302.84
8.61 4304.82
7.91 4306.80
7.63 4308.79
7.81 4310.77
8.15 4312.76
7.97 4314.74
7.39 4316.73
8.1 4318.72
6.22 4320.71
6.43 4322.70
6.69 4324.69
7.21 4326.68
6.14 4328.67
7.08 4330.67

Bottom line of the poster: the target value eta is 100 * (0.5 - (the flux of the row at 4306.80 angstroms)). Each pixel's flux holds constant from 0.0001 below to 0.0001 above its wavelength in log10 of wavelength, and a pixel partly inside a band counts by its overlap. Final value -741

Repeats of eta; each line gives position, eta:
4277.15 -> -713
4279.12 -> -736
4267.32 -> -747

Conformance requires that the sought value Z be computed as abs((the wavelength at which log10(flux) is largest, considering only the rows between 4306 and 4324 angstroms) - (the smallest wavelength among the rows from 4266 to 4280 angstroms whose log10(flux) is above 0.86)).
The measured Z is 45.4 angstroms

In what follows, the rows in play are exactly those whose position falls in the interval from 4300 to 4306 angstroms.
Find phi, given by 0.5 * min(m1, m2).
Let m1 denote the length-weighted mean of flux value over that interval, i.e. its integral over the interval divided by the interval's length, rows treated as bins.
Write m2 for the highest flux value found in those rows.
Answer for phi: 3.95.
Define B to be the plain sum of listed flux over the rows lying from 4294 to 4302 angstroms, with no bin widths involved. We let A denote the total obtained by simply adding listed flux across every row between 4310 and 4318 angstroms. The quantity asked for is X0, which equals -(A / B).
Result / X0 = -1.1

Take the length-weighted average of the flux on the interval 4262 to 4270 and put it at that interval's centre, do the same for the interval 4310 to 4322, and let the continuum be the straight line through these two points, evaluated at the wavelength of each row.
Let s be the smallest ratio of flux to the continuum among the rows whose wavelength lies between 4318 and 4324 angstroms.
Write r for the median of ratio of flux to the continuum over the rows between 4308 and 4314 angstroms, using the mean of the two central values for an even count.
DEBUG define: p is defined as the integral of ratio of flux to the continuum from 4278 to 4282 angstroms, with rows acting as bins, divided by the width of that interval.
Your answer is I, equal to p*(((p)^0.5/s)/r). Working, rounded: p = 1.01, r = 1.03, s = 0.82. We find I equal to 1.21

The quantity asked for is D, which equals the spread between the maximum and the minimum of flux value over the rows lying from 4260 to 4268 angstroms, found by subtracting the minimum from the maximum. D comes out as 1.7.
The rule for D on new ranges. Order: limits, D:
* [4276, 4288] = 1.1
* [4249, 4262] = 7.7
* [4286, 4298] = 0.8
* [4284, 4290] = 0.5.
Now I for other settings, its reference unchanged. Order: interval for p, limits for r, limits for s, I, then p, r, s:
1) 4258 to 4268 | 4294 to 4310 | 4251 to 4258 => 2.46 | 0.98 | 1.01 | 0.39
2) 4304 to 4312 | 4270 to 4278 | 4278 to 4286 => 1.04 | 1.06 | 1.07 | 0.98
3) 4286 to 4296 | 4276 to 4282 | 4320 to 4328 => 1.19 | 0.99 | 1.02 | 0.82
